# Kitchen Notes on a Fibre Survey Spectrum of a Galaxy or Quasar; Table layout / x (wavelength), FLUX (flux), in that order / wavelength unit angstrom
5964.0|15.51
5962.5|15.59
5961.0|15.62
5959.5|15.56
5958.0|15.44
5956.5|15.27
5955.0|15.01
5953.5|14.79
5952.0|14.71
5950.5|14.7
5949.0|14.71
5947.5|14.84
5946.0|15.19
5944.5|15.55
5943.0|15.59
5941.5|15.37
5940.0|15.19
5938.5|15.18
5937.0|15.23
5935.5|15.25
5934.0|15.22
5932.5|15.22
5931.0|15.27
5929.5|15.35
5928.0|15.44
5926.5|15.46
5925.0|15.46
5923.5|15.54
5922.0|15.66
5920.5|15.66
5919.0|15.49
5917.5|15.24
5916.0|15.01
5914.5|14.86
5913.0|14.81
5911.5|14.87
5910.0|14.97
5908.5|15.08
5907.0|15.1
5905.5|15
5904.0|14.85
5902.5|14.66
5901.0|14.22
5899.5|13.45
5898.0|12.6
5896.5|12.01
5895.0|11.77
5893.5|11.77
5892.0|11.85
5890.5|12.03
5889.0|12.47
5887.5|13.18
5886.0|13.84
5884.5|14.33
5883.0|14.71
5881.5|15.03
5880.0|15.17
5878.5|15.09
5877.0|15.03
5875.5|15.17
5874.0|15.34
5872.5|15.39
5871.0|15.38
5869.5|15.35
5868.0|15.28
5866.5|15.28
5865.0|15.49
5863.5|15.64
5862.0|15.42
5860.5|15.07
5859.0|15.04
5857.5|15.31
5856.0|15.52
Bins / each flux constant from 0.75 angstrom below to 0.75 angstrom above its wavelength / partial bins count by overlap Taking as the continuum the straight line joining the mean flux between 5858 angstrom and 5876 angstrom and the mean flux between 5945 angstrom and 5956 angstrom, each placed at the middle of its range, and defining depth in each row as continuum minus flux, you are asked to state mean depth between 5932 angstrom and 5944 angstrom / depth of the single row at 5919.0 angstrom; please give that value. 0.78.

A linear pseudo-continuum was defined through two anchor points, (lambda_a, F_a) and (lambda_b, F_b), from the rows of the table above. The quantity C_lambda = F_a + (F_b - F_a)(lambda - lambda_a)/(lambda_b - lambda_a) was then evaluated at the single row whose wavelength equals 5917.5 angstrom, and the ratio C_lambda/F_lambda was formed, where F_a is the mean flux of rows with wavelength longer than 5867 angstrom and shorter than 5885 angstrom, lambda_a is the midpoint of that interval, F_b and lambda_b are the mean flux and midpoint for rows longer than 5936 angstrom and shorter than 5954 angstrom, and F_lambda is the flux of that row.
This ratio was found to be 0.99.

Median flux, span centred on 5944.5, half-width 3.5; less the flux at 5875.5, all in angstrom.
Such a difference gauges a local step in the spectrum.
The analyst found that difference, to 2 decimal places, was 0.20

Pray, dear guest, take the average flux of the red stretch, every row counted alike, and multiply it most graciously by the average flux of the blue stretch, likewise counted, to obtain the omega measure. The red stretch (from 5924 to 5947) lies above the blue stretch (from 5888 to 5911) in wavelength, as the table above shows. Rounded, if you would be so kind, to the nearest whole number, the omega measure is 206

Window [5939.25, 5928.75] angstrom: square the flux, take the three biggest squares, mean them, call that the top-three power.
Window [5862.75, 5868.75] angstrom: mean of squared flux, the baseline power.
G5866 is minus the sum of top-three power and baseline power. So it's -472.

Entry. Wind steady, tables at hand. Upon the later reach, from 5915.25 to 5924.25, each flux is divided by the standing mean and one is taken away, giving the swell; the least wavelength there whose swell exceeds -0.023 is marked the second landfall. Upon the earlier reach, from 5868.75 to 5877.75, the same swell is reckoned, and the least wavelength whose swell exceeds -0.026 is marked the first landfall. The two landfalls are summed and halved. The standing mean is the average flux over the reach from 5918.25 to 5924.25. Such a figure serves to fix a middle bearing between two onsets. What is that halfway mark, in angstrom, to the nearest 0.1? 5893.5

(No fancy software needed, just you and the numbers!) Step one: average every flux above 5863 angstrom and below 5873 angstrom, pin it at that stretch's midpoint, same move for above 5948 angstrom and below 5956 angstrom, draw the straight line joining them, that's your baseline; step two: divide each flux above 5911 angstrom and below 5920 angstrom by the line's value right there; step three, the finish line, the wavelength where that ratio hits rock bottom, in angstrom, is 5913.0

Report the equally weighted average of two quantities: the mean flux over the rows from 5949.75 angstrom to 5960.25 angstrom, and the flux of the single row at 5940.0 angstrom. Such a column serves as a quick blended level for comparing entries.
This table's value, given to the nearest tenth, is 15.1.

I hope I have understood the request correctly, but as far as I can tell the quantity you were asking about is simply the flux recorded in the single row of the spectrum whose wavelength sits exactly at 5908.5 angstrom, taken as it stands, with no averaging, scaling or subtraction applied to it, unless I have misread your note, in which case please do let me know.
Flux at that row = 15.08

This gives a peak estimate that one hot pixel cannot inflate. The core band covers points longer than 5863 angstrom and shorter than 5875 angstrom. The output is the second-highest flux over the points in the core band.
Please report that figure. 15.49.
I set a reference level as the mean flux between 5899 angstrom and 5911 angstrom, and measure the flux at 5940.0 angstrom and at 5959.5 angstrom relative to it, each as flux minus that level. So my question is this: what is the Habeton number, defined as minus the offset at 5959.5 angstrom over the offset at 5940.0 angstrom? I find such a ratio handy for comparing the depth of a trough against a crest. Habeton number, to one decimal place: -1.7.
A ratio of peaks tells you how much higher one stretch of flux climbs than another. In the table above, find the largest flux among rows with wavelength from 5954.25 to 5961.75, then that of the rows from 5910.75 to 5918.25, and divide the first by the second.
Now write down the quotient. 1.02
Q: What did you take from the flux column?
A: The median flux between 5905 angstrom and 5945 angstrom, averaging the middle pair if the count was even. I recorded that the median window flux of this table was 15.2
